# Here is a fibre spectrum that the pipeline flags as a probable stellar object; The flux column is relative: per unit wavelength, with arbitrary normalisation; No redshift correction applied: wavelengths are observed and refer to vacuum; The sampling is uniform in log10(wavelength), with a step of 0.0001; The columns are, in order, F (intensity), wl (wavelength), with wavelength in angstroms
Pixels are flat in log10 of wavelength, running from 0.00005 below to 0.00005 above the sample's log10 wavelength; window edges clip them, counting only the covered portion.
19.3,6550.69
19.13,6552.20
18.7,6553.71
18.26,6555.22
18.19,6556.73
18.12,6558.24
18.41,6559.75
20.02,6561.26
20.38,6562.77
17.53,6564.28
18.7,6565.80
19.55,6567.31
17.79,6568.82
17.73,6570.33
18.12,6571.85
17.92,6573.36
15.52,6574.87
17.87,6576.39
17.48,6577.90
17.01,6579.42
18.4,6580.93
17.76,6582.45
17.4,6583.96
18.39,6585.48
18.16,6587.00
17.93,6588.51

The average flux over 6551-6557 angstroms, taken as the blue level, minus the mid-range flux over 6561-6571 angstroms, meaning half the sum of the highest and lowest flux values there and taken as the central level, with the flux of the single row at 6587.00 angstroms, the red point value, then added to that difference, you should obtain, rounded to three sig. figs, 17.8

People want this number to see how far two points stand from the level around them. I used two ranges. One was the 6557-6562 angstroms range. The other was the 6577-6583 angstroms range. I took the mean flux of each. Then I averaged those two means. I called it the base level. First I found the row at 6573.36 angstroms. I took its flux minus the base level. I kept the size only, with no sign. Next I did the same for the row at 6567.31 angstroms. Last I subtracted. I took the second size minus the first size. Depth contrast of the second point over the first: 1.0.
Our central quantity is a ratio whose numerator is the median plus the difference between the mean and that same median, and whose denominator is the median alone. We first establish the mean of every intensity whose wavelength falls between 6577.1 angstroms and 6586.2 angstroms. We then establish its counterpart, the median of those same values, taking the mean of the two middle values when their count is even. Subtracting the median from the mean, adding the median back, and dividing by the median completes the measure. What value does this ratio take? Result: 1.01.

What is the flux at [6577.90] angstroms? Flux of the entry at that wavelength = 17.48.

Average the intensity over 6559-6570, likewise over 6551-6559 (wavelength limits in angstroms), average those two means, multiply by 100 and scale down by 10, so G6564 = 187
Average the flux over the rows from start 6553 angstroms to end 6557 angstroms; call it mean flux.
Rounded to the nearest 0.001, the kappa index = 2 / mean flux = 0.109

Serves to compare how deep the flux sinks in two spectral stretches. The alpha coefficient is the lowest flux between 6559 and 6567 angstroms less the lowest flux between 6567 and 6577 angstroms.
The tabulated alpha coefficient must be 2.0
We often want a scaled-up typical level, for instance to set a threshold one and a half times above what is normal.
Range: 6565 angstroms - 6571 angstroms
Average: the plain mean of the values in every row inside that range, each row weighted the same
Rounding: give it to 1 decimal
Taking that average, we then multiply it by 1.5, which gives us 27.7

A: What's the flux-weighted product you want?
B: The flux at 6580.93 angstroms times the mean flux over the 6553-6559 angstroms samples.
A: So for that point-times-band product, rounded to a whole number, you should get 337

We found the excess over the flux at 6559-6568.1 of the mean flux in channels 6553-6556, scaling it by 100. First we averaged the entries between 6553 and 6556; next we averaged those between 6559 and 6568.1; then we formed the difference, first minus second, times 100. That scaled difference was -62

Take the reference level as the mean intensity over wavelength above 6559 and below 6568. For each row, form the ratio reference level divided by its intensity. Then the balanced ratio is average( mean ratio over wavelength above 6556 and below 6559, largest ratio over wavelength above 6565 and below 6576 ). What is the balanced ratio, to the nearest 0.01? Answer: 1.14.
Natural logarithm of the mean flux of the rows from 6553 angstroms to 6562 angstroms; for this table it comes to 2.92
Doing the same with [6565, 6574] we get 2.91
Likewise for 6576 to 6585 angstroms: 2.87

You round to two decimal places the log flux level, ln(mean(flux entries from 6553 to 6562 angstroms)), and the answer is 2.92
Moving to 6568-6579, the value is 2.86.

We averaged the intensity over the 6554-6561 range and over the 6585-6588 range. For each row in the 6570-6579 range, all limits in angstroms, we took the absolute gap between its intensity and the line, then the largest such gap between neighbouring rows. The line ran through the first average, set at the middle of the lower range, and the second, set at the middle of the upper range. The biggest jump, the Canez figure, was 2.4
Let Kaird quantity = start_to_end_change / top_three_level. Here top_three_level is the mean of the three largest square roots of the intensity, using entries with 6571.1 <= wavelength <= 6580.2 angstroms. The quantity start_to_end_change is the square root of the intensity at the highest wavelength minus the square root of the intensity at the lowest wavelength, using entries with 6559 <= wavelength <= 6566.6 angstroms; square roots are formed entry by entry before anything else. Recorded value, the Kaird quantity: 0.008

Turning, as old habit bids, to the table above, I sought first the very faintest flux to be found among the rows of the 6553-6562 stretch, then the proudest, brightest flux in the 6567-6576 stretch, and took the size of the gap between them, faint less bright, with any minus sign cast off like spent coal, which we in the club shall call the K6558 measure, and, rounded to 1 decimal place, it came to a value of 1.4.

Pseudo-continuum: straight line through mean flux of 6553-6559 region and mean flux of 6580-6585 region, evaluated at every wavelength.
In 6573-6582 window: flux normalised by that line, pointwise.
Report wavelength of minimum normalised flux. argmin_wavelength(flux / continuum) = 6574.87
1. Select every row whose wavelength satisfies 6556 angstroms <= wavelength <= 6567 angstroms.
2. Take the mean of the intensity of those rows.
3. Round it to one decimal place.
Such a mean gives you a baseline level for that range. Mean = 18.8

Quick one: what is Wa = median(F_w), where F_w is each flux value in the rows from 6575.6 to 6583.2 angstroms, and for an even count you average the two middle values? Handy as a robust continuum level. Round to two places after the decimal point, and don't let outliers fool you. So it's 17.76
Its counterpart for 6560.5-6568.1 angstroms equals 19.55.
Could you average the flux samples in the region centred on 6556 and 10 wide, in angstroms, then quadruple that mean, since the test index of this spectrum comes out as 74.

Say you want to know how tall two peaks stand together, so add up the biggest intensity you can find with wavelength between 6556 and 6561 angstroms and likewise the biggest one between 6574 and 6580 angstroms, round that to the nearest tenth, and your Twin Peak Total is 36.3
